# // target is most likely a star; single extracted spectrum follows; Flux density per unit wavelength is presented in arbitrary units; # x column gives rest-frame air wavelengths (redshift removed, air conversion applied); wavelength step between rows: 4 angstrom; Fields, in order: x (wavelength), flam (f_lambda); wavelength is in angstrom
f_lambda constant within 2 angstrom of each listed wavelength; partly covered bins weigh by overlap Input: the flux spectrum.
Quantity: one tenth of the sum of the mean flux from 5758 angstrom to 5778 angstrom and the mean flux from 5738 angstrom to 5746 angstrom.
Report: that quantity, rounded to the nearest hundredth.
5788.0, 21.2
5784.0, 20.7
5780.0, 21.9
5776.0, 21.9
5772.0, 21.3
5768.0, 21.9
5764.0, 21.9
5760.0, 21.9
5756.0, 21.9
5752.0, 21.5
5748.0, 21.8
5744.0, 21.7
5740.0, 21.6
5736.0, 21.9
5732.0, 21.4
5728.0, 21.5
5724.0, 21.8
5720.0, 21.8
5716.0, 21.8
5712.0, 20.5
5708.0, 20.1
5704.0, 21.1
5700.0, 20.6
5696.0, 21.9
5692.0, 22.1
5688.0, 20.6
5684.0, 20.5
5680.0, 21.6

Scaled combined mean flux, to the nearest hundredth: 4.34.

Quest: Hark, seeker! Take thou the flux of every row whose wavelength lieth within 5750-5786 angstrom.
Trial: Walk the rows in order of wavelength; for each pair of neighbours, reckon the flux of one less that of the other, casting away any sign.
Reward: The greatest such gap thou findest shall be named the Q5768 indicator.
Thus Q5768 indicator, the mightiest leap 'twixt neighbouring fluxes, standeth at 1.20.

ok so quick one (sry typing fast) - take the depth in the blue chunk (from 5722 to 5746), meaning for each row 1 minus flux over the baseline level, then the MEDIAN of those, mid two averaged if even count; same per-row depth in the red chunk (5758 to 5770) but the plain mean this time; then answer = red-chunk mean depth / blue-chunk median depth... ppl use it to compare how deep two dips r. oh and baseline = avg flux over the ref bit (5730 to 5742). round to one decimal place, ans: 16.0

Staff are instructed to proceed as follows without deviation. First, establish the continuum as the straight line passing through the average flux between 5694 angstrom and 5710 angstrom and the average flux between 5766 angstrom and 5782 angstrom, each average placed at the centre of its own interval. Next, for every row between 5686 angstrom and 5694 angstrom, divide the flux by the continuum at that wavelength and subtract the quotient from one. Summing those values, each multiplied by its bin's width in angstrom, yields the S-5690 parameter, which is -0.2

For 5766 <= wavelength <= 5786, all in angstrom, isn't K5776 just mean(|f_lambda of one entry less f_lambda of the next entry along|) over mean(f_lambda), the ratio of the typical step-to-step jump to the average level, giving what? 0.028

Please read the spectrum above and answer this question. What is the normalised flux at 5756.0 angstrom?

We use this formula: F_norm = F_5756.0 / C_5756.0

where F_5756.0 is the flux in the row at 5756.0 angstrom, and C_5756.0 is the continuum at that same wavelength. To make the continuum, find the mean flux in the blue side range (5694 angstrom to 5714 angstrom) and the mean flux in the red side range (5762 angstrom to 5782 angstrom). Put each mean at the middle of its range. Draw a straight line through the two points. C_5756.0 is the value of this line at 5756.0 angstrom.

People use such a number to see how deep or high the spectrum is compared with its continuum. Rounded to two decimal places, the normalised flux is 1.02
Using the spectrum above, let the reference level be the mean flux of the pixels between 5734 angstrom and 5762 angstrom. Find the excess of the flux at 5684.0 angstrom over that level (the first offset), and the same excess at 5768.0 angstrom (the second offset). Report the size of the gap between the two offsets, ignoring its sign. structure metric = 1.40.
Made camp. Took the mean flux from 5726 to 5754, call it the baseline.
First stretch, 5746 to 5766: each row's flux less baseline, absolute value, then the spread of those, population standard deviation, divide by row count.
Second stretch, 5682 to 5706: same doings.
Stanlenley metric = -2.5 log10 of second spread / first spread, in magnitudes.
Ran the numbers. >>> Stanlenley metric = -1.83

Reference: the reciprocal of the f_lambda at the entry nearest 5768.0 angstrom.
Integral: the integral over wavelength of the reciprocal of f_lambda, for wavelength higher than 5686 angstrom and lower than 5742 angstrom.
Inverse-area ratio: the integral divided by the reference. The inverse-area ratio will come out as 57.5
